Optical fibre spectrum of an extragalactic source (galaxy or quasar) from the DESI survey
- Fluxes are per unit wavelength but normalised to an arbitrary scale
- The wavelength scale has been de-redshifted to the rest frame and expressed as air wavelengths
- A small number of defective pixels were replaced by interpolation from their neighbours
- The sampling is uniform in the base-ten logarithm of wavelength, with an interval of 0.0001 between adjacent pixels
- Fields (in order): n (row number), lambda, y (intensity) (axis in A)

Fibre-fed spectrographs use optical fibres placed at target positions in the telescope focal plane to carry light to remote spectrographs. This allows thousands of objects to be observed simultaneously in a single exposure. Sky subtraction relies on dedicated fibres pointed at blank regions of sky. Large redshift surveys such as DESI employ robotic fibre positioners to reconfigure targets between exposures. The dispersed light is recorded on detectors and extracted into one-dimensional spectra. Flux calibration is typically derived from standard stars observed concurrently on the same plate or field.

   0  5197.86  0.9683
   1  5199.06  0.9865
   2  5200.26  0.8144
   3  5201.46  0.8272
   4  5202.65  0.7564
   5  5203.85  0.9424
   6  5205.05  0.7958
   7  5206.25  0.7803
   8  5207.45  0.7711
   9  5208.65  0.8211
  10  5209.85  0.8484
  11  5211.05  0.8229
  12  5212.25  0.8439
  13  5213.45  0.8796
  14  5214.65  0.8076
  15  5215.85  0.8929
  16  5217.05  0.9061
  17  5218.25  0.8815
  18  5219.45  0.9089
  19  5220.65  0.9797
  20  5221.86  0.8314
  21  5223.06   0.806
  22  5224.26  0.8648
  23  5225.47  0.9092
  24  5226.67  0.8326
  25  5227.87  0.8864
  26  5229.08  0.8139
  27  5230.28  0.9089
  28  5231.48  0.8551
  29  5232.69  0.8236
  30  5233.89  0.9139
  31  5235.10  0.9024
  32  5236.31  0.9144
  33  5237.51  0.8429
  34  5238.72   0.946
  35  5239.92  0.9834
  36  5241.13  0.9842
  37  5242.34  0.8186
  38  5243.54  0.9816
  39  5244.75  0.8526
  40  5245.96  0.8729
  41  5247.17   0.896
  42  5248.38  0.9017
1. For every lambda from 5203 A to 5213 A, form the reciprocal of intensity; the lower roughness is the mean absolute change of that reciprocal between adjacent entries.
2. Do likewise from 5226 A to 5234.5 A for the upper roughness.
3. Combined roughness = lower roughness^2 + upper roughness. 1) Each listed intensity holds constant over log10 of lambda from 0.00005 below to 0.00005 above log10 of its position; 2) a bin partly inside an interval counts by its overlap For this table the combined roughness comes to 0.093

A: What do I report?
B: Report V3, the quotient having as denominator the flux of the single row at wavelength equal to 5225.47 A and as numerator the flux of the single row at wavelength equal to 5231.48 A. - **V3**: 0.94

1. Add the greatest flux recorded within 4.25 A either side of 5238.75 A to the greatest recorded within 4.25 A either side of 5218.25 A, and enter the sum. 1.964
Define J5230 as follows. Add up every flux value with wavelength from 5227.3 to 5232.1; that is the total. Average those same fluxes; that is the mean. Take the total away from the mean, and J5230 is -2.60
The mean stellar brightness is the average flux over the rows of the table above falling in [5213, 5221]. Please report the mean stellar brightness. 0.89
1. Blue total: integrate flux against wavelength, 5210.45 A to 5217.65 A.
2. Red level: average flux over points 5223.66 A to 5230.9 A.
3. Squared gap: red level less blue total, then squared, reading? 28.3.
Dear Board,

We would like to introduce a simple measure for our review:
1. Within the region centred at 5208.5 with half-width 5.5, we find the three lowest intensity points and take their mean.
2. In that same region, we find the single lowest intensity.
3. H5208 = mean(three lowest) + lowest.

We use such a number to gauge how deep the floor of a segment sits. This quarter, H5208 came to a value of 1.55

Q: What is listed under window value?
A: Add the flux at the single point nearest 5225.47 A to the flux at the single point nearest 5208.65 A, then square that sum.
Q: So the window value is 2.99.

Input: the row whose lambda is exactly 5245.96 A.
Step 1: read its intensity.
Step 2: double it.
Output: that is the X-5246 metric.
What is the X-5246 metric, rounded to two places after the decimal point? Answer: 1.75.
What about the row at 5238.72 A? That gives 1.89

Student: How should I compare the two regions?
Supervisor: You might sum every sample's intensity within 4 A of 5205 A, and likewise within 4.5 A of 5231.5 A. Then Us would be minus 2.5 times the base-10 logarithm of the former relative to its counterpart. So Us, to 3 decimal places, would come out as 0.075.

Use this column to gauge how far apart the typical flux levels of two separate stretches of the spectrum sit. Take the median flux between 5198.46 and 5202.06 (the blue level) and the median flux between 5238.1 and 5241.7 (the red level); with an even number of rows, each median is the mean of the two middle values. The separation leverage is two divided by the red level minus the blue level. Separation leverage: 13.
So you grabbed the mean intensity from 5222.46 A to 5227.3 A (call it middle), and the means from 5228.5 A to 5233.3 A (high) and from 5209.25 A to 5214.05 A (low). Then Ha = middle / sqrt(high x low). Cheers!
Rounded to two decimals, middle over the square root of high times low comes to 1.00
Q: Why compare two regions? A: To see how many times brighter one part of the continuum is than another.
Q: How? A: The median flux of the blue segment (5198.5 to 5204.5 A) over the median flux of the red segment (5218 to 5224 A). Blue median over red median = 0.94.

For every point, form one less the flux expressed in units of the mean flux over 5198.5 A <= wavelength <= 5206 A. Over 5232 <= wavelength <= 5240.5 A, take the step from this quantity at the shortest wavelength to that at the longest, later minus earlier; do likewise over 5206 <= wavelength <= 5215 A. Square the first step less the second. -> 0.024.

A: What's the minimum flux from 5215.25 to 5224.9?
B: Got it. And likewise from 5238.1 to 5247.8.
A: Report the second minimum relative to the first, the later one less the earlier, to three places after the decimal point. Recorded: 0.013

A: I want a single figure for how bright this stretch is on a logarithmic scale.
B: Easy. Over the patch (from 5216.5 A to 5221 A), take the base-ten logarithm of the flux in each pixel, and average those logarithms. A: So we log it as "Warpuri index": -0.04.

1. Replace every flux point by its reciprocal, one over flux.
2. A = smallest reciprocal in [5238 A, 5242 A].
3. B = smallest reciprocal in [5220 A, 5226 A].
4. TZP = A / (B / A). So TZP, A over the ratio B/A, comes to 1.01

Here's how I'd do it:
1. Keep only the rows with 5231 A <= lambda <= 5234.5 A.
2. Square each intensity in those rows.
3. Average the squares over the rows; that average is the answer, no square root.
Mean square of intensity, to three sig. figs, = 0.748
